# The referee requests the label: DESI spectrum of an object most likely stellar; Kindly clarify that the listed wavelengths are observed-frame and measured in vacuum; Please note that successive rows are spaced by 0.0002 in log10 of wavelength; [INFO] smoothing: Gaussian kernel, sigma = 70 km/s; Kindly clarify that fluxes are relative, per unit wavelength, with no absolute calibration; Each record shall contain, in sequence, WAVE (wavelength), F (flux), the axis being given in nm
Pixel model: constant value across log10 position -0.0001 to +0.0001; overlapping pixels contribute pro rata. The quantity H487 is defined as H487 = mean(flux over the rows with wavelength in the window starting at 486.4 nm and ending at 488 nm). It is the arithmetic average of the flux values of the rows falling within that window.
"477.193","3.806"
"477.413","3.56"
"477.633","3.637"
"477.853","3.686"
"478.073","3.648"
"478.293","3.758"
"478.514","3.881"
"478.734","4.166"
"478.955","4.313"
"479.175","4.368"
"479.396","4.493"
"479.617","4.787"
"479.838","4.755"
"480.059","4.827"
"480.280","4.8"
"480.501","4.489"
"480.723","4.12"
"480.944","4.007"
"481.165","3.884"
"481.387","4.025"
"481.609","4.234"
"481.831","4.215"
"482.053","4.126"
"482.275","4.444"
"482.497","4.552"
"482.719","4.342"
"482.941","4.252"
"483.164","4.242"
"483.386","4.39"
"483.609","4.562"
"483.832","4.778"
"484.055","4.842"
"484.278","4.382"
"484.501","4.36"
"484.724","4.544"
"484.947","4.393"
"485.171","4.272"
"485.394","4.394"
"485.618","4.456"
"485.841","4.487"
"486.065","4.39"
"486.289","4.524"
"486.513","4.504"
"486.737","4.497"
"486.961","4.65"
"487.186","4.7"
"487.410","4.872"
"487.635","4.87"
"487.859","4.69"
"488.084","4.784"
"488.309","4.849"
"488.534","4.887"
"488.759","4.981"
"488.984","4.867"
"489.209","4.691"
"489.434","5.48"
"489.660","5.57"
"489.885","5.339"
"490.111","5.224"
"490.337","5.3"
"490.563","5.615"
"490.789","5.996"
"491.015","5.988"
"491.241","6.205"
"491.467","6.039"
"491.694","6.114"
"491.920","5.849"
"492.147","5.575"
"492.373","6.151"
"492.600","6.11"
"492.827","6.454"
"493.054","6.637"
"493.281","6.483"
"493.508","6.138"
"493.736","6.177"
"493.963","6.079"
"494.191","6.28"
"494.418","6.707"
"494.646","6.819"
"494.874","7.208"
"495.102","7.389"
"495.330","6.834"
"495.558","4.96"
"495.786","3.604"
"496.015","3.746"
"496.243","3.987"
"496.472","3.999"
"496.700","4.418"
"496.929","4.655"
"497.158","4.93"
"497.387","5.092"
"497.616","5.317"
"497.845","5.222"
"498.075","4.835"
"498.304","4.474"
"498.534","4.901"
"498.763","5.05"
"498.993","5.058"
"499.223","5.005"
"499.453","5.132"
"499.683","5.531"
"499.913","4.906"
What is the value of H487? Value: 4.68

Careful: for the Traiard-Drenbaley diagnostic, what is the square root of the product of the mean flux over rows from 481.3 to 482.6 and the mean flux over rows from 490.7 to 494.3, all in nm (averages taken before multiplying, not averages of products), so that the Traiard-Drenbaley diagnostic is 5.1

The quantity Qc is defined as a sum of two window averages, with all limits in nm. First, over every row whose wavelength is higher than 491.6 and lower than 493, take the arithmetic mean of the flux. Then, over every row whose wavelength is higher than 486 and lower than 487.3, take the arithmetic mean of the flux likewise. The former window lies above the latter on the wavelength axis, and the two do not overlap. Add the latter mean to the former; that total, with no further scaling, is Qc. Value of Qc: 10.6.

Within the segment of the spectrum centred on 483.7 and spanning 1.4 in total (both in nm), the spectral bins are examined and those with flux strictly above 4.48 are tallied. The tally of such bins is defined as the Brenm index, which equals 3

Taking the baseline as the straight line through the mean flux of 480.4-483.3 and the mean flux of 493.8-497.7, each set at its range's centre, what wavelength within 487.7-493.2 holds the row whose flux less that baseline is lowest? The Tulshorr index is 489.209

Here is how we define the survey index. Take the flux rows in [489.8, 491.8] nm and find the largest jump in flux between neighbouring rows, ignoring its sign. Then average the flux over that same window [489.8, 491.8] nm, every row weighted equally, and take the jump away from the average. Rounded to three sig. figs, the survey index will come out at 5.38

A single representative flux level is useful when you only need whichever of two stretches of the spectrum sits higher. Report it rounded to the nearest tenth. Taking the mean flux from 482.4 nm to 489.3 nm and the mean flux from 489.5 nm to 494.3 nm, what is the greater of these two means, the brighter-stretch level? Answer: 6.0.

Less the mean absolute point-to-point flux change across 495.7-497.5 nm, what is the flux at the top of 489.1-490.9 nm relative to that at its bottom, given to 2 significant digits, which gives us 1.1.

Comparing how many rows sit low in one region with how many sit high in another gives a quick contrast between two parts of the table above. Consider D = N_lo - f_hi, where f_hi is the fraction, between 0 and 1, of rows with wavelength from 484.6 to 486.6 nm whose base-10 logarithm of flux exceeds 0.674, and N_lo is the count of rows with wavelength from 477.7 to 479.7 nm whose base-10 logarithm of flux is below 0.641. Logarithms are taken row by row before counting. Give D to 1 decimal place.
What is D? 7.0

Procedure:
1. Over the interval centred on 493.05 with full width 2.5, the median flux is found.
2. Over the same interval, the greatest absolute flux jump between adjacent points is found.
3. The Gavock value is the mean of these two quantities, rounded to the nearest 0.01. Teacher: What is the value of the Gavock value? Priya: 3.36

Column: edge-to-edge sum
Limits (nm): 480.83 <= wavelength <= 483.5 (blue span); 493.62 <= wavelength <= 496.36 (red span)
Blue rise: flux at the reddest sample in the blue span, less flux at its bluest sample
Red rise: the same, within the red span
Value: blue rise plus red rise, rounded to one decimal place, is -1.8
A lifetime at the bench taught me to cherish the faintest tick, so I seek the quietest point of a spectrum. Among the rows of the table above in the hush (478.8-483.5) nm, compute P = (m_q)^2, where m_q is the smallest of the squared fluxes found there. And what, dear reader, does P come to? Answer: 228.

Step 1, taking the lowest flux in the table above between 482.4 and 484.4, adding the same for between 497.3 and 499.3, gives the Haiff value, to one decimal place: 8.7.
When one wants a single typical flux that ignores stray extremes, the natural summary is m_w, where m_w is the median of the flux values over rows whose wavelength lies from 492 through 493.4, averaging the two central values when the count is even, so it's 6.3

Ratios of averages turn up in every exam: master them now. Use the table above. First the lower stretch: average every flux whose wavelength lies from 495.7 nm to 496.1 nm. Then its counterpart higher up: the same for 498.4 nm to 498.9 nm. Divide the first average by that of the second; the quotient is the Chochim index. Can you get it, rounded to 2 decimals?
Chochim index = 0.74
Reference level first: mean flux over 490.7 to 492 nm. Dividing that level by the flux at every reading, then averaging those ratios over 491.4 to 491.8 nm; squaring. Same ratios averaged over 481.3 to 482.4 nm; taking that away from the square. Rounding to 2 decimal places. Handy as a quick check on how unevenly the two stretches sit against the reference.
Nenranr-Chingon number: -0.45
